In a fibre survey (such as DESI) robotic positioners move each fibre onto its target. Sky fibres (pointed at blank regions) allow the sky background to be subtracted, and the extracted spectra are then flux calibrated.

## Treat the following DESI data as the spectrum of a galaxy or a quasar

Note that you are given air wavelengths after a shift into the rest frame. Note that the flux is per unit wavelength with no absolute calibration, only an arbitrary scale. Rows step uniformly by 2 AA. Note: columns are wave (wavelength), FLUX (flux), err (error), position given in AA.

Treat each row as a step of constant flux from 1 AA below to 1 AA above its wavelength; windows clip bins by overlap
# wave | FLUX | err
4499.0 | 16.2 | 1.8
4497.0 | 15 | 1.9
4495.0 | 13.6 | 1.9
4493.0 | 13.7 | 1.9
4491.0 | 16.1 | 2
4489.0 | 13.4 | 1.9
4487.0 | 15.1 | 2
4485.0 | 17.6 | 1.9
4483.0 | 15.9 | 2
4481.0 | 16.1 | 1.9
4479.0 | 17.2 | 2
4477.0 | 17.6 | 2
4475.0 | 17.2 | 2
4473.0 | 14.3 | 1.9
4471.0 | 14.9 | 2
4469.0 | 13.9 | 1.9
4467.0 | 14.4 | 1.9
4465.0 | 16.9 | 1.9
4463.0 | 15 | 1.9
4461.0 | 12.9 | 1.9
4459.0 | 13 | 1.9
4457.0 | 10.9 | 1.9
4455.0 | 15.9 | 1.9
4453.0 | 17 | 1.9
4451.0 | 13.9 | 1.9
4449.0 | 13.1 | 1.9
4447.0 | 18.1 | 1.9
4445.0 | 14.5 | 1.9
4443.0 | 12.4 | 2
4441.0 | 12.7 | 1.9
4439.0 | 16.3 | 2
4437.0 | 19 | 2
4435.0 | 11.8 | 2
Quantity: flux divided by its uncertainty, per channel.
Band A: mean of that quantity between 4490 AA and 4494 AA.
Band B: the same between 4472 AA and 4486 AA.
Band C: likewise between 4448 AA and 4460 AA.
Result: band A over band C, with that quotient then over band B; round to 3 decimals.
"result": 0.123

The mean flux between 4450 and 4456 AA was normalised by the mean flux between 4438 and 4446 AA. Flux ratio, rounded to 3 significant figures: 1.12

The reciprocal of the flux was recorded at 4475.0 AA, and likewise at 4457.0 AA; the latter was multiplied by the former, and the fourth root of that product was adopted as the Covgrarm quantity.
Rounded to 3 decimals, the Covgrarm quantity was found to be 0.270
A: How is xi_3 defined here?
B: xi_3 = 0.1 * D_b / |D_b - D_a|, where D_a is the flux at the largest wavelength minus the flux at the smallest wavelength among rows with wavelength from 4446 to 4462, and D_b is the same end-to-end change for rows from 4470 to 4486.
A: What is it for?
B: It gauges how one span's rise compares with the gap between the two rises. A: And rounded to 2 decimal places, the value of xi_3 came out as 0.03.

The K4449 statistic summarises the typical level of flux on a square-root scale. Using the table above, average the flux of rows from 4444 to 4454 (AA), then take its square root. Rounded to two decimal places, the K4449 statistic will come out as 3.91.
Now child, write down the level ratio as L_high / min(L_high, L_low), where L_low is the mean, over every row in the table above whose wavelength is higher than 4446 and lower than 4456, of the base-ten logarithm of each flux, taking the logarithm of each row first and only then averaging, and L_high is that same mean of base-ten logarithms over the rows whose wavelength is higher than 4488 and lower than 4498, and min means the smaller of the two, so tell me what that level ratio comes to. 1.00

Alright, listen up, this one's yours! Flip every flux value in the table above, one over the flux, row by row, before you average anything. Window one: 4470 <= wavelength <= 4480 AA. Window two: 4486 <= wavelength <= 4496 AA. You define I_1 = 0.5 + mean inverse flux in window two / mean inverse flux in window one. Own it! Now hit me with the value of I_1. 1.63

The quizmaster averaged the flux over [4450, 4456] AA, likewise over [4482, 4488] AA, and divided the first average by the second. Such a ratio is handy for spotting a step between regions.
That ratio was 0.96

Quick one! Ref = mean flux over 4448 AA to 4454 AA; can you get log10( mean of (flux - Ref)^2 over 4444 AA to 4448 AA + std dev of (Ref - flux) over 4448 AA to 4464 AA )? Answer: 0.89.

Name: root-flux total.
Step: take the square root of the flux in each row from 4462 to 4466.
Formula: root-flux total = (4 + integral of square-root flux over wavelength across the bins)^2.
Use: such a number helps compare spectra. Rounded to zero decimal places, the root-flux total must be 399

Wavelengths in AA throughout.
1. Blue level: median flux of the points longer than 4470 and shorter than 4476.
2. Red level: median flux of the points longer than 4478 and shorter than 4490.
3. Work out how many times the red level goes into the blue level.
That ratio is 0.93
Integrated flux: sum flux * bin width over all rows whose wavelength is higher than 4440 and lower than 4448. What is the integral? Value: 115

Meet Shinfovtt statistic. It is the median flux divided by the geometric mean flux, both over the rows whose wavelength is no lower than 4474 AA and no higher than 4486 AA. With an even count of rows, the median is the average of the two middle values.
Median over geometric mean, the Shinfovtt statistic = 1.02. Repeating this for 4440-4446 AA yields 0.96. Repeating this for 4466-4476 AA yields 0.97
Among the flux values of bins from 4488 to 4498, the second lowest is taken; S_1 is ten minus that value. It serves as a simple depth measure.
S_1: -3.6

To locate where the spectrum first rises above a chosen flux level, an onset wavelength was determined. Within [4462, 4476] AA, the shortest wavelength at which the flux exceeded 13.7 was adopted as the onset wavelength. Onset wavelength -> 4463.0 AA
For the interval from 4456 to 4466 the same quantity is 4463.0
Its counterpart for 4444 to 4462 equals 4445.0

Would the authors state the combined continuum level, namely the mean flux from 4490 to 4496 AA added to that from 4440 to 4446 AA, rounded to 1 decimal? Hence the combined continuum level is 27.7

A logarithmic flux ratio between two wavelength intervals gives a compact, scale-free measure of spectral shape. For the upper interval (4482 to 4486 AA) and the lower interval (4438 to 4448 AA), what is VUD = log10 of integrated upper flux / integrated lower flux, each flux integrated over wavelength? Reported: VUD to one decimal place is -0.3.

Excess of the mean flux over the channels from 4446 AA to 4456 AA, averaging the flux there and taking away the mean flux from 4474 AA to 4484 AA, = -1.2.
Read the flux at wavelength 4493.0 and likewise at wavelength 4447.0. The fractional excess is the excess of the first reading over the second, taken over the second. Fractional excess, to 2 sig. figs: -0.24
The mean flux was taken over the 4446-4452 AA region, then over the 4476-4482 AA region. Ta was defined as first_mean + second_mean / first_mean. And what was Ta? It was 16.2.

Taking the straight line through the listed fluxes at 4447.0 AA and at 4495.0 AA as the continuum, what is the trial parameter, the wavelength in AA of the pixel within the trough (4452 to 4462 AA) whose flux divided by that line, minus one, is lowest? 4457.0 AA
